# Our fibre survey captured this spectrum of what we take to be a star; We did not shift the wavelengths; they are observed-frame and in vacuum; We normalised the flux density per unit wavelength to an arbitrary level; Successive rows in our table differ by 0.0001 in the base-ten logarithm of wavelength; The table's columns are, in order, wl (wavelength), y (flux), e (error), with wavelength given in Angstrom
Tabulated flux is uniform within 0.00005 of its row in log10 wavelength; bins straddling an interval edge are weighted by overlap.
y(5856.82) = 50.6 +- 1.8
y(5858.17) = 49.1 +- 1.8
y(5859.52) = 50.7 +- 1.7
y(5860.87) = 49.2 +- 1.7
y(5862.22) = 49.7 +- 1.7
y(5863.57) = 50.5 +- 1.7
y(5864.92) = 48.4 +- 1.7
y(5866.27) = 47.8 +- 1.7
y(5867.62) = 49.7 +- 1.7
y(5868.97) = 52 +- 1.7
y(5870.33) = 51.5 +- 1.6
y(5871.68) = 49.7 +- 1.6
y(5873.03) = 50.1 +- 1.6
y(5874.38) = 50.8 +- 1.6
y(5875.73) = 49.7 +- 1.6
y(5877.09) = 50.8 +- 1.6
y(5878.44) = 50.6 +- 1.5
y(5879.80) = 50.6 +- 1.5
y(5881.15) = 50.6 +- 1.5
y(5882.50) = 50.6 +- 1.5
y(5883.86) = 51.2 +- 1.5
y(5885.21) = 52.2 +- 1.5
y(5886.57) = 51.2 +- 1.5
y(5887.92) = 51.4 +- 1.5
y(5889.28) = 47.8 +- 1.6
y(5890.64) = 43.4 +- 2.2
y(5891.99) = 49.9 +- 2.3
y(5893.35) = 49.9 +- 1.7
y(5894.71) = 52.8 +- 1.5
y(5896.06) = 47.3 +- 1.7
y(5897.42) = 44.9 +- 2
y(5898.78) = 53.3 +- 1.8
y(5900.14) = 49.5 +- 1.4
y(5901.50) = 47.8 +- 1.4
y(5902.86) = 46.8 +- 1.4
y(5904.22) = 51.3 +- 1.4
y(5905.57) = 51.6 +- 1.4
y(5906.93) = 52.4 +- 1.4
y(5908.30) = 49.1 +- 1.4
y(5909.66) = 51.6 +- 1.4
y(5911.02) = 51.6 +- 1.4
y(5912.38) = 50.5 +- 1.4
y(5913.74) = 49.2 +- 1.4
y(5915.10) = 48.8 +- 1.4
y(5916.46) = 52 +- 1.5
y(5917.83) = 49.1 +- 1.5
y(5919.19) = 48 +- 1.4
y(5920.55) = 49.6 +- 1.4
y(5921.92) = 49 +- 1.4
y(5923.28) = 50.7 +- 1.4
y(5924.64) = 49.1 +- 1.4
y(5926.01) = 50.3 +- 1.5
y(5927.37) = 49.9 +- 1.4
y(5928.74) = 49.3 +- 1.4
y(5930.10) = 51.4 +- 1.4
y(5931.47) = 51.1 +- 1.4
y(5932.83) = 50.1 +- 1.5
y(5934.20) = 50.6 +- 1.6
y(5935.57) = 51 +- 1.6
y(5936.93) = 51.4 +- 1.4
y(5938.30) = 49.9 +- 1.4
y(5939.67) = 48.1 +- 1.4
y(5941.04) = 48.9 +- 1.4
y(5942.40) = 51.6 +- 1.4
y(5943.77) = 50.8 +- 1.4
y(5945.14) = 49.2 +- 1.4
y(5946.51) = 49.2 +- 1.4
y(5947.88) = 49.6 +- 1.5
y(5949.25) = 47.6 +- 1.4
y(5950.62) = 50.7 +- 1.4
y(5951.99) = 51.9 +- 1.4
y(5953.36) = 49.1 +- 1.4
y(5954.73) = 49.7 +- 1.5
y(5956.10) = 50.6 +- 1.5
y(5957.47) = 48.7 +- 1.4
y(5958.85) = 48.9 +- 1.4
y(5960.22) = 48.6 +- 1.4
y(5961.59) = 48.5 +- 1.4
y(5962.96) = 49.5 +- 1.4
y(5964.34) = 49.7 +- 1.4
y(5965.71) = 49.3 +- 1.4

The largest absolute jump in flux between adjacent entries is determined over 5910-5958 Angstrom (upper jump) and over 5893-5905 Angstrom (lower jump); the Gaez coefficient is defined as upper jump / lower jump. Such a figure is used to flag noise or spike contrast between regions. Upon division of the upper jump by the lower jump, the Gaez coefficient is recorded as 0.38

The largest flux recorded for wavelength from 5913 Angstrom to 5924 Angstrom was 52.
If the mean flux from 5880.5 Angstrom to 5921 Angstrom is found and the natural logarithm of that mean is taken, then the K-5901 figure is 3.91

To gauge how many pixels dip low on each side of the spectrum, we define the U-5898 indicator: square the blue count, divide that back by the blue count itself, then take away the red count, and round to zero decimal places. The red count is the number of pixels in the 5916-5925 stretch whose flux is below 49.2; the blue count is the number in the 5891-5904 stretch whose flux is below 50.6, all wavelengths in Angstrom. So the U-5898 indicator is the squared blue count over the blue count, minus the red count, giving 3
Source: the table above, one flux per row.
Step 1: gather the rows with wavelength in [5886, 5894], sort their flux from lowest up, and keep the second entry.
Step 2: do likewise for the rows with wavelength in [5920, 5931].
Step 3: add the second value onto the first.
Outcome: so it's 96.9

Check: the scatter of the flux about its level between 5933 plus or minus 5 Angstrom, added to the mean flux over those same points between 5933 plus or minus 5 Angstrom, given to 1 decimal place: 51.4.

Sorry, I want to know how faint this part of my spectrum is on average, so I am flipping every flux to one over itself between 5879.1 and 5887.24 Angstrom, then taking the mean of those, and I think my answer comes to 0.0196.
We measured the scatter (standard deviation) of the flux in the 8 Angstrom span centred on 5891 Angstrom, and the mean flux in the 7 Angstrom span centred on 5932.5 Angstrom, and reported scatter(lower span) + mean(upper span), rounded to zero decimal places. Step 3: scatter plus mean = 54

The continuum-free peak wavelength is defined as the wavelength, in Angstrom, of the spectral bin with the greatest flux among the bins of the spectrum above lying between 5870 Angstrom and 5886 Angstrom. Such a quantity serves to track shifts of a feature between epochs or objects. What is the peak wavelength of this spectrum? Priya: 5885.21 Angstrom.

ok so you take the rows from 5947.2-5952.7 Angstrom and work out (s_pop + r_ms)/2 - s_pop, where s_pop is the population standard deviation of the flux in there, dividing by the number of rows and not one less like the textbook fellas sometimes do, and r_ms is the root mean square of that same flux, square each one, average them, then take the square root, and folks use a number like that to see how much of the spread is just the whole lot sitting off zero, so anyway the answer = 24.2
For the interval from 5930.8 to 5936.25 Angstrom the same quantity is 25.2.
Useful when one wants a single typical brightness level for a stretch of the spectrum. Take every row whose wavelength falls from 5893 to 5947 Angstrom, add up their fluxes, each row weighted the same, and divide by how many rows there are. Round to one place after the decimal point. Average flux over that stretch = 50.0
